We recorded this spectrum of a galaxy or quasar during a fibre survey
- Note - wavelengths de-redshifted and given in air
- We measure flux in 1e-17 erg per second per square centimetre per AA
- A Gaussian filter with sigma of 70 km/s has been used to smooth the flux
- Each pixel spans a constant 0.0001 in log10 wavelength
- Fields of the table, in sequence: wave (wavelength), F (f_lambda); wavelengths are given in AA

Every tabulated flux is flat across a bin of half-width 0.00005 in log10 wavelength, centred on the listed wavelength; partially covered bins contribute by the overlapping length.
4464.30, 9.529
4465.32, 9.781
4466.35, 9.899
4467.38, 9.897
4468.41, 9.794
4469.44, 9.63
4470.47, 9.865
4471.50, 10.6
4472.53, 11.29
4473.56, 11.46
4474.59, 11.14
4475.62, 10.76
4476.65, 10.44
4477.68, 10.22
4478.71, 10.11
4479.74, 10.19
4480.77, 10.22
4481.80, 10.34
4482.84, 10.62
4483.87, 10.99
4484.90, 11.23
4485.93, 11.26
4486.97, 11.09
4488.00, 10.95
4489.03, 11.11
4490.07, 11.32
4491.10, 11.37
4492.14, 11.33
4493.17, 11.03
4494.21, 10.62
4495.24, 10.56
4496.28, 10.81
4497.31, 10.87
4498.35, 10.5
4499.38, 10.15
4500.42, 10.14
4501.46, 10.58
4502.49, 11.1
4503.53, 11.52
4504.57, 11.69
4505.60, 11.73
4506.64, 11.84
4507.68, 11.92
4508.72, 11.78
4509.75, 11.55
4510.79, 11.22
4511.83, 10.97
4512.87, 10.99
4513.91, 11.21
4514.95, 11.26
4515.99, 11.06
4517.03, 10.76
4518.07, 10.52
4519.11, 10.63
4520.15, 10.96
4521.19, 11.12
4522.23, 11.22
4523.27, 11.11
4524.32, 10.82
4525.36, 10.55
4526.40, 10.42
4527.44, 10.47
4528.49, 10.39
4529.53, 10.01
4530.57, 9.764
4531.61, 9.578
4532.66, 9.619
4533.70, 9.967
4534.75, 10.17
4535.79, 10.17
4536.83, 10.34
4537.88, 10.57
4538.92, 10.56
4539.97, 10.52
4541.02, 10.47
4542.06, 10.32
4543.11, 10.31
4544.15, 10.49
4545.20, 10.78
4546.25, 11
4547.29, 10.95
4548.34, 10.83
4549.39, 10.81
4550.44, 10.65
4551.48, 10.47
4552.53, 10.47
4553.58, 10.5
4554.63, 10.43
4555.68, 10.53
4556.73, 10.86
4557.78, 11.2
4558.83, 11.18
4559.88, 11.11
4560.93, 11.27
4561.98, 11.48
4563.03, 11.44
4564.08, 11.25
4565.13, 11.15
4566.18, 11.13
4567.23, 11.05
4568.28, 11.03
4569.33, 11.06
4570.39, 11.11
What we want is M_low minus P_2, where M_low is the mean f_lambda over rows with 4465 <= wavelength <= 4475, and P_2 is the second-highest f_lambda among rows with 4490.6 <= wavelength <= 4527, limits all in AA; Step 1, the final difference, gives -1.5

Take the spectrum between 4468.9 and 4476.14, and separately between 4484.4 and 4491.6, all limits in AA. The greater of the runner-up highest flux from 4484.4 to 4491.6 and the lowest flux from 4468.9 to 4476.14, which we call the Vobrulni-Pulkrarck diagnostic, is 11.3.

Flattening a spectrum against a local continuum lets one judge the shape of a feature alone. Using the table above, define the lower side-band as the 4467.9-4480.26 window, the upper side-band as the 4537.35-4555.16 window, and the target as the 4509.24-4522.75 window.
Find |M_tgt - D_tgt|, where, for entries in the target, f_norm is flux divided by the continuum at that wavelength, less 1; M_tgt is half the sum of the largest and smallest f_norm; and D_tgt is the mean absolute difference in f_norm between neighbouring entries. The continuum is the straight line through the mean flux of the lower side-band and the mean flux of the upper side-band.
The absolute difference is 0.029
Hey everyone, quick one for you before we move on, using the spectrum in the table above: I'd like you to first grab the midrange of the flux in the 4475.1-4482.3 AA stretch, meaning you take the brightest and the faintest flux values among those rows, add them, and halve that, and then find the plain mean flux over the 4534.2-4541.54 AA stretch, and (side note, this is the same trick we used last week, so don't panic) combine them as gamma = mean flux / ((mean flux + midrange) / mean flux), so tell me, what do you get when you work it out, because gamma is 5.19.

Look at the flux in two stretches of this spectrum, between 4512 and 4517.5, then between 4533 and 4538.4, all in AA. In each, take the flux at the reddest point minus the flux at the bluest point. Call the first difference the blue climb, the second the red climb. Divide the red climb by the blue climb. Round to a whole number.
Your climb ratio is -3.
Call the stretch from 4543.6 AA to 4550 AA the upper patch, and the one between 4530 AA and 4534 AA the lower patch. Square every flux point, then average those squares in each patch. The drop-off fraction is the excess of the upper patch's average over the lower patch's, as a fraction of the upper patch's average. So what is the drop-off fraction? 0.19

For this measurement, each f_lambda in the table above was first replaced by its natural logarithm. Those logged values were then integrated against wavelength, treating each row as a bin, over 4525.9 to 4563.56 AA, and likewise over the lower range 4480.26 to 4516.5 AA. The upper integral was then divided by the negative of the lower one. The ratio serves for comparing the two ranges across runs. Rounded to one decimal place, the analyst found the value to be -1.0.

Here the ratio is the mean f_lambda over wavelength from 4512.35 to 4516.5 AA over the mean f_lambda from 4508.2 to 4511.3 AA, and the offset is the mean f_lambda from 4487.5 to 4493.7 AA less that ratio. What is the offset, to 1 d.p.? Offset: 10.2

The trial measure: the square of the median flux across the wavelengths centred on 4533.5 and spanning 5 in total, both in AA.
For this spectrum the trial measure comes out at 99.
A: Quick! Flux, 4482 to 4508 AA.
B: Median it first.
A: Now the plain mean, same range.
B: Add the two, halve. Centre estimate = 11.1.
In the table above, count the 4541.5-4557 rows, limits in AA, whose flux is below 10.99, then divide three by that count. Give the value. 0.21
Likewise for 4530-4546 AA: 0.20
